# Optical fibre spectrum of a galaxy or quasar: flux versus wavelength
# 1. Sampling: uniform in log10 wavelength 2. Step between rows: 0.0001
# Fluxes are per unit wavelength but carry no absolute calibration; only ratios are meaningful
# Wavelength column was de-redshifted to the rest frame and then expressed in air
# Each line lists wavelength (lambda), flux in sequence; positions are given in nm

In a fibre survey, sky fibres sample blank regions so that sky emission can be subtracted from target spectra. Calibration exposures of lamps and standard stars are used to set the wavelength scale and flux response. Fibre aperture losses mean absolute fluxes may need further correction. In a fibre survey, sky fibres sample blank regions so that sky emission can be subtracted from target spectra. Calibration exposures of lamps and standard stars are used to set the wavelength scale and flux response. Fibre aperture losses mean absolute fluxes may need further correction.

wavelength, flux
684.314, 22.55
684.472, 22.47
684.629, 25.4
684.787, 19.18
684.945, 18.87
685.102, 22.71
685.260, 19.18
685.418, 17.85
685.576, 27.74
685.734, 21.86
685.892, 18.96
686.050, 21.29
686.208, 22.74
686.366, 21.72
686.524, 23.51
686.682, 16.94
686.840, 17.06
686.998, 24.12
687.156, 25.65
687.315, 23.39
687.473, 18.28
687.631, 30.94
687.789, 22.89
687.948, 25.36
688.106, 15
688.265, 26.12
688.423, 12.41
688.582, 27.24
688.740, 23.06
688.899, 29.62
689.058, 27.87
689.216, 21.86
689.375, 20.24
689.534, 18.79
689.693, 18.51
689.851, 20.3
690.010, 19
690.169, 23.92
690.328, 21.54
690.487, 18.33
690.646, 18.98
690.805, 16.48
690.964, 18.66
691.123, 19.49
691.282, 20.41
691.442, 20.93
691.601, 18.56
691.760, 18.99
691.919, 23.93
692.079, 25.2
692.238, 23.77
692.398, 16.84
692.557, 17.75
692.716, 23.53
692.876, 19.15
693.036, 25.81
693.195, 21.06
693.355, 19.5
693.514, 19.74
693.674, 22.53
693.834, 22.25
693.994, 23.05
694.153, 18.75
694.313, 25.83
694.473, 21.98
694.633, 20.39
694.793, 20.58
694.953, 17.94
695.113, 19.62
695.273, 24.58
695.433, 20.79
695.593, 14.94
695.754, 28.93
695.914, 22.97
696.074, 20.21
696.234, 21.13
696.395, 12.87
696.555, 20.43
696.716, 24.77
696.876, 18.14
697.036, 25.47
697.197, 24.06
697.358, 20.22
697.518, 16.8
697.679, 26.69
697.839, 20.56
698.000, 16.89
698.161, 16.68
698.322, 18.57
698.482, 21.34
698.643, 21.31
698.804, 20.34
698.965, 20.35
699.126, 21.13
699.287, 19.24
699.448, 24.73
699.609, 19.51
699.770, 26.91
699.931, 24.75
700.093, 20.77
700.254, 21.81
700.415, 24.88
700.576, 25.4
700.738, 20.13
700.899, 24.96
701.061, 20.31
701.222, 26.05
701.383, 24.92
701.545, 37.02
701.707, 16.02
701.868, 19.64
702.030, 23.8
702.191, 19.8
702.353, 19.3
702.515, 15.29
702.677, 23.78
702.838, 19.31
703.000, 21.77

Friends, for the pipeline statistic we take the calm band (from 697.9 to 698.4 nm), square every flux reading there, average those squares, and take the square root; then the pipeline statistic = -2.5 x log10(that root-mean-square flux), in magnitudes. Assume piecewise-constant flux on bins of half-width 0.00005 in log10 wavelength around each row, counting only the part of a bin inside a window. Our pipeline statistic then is -3.10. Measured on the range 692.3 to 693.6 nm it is -3.29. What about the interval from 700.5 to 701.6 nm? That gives -3.54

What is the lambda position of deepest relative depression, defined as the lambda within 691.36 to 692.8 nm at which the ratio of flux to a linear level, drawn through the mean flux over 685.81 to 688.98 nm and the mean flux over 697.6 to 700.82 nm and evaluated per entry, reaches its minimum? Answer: 692.398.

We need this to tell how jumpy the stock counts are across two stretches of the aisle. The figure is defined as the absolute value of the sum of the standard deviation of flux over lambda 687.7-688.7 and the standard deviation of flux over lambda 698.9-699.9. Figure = 9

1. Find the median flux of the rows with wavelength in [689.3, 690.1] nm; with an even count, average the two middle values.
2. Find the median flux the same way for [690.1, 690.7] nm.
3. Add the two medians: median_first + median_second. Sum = 39.3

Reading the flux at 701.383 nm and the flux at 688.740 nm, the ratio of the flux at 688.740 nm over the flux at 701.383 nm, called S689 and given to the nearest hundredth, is 0.93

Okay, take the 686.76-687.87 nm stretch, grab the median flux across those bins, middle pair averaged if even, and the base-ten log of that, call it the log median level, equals 1.37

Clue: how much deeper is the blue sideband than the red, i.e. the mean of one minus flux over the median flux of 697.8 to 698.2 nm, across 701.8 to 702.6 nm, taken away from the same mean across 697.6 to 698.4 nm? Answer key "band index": -0.02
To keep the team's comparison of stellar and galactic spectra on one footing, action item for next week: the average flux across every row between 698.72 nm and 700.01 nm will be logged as 22.1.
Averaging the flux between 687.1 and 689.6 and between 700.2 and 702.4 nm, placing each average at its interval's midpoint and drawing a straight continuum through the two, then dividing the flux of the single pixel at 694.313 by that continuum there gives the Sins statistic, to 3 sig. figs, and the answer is 1.12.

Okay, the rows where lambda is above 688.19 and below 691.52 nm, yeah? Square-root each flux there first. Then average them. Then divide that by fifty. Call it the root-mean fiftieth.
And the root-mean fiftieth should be 0.0915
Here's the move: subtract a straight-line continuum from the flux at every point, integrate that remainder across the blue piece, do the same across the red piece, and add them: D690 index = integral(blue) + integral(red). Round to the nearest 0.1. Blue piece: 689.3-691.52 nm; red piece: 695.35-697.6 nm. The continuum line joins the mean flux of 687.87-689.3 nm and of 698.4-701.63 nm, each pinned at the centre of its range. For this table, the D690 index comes -13.2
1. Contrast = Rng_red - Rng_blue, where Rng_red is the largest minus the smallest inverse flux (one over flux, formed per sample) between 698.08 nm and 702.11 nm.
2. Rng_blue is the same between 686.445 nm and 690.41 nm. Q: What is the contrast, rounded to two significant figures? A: -0.013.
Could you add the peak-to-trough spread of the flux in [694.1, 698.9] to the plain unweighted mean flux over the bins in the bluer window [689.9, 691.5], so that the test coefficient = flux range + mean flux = 35.8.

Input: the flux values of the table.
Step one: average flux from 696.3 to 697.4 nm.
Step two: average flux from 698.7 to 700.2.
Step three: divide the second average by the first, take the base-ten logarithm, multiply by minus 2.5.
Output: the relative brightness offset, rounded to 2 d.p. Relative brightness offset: -0.06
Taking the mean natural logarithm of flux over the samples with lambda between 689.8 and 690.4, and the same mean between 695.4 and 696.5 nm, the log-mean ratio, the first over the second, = 1.02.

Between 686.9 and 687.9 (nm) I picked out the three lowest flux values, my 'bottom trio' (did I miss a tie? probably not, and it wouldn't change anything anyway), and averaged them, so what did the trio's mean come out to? 21.5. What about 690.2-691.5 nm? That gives 17.8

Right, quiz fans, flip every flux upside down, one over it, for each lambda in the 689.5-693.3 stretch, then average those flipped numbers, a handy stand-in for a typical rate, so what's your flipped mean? 0.0497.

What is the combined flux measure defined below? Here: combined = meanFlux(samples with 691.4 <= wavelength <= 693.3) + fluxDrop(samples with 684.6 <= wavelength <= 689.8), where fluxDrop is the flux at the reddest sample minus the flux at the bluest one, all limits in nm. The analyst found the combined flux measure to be 14.4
